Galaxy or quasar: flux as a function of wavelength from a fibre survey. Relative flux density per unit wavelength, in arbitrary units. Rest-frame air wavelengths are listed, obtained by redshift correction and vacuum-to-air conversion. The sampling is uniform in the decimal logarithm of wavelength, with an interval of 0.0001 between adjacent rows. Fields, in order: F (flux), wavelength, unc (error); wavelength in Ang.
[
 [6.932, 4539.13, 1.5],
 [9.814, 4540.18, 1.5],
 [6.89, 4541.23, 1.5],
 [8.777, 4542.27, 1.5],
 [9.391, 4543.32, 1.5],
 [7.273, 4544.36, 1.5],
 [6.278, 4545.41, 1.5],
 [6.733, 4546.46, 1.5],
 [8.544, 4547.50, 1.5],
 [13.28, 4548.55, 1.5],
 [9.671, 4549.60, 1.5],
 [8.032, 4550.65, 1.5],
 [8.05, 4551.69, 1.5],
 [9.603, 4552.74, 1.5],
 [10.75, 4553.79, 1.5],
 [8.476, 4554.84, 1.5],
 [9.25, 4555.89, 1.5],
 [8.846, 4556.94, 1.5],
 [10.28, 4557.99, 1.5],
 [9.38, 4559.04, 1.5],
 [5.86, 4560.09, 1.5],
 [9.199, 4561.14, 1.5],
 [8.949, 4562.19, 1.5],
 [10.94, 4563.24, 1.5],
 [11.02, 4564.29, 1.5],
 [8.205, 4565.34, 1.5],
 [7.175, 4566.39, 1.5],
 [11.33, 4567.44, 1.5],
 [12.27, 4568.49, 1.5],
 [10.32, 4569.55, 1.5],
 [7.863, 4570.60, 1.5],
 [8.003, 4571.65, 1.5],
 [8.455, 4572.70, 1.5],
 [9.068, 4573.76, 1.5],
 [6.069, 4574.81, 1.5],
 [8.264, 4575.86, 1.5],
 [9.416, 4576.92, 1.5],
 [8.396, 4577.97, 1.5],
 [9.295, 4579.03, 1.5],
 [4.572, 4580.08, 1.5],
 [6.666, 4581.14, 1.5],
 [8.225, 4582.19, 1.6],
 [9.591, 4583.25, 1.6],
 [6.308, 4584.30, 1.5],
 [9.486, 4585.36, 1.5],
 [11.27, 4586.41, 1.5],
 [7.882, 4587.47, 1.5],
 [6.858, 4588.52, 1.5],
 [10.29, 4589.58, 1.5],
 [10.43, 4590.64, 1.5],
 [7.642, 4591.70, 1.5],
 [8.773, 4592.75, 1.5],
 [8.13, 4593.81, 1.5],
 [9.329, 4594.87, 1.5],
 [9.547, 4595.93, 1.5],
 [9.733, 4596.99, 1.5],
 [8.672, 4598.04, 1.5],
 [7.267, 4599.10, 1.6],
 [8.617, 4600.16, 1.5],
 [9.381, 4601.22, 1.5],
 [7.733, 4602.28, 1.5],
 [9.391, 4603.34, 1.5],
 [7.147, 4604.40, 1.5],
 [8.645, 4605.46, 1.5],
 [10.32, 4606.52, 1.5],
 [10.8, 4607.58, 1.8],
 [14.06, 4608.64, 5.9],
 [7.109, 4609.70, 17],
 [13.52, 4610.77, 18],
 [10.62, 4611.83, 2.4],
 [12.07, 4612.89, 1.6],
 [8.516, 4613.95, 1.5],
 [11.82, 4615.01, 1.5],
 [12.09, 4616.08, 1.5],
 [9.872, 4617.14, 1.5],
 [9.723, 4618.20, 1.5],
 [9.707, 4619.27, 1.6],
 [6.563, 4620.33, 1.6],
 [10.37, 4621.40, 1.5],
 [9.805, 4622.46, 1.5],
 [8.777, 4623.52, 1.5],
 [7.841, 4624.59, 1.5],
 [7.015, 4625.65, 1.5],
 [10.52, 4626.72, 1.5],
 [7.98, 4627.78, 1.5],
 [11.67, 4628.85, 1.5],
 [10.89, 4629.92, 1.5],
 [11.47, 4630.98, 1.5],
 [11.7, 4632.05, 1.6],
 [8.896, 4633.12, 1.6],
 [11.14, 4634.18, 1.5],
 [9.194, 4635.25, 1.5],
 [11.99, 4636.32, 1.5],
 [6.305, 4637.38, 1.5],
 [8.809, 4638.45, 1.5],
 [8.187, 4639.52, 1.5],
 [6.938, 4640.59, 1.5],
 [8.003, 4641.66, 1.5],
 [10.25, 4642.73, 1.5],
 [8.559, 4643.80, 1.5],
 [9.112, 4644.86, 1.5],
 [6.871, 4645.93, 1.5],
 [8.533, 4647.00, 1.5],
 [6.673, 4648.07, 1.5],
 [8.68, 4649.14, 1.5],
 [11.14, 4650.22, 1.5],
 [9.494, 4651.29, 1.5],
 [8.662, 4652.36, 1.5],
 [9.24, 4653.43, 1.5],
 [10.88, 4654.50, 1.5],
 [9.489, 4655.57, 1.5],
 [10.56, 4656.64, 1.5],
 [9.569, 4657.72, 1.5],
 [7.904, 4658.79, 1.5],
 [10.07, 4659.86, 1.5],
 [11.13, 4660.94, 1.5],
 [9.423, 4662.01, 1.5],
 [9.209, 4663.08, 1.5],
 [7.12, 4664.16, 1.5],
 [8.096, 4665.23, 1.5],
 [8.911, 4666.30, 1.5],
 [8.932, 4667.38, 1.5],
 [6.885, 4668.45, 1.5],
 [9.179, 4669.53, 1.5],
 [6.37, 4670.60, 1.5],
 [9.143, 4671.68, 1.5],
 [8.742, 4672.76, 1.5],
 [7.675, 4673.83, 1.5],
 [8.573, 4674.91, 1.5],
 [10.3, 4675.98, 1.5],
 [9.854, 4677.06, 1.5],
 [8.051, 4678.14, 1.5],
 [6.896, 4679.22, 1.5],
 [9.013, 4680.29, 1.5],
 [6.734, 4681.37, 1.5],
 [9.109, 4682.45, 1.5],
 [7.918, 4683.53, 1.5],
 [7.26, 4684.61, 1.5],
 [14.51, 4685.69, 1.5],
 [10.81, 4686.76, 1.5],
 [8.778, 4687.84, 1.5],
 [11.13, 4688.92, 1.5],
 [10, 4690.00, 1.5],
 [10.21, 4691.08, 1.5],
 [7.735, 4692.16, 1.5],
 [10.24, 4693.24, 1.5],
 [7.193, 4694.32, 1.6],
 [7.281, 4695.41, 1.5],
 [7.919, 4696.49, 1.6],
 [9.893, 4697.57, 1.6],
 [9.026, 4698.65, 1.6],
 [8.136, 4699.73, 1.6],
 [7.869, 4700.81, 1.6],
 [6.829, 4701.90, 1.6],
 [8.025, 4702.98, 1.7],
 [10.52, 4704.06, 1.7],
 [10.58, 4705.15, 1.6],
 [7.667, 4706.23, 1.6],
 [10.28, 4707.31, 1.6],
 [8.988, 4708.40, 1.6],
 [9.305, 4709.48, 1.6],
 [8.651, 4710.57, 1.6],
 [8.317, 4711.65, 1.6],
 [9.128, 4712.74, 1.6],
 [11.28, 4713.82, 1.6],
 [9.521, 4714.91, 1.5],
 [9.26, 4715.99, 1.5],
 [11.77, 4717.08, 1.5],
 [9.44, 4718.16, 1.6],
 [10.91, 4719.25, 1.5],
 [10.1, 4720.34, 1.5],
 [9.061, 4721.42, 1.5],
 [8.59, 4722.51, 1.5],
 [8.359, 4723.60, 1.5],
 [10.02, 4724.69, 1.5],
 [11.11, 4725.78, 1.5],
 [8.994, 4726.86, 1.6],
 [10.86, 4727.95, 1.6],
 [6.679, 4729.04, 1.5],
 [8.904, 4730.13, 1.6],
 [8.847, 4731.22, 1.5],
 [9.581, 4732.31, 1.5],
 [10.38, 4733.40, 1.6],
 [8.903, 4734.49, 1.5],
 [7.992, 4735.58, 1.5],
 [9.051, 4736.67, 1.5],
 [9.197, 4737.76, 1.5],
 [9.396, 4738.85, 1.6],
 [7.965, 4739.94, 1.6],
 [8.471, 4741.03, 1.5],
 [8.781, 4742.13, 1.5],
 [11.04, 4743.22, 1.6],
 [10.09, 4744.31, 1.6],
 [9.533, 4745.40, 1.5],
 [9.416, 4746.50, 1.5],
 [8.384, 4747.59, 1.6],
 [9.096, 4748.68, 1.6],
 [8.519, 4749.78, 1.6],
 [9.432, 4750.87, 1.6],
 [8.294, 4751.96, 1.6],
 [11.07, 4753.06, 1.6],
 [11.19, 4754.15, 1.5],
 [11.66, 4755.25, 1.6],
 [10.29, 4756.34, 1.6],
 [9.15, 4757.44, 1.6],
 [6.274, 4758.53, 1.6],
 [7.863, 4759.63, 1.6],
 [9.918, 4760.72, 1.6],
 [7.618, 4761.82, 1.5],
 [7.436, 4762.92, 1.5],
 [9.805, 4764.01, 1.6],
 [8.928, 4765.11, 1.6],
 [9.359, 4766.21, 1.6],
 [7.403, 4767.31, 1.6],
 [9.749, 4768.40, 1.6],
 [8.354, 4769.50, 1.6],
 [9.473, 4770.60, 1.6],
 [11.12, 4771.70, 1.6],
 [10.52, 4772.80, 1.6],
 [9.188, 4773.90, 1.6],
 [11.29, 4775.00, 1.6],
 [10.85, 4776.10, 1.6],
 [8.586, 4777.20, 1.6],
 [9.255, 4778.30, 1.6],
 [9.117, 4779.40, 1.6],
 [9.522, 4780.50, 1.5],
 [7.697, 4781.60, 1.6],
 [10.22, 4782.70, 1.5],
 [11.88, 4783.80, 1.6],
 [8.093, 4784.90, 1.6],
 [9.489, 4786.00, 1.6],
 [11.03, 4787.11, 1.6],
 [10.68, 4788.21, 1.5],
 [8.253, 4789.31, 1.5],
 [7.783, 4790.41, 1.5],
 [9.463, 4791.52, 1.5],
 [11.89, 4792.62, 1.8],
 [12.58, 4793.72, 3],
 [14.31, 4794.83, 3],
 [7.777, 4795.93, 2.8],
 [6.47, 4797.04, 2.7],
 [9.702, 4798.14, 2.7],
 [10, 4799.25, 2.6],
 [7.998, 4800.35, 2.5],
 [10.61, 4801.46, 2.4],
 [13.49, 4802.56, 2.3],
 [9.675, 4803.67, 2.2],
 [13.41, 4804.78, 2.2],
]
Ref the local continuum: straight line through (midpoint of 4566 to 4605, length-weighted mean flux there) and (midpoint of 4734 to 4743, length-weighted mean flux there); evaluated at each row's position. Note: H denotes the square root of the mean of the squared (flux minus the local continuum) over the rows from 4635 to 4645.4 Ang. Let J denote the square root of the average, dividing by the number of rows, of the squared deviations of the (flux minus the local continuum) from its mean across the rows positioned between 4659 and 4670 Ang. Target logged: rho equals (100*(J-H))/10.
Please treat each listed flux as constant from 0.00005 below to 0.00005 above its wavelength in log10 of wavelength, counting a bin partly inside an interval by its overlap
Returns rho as -3.1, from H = 1.53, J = 1.2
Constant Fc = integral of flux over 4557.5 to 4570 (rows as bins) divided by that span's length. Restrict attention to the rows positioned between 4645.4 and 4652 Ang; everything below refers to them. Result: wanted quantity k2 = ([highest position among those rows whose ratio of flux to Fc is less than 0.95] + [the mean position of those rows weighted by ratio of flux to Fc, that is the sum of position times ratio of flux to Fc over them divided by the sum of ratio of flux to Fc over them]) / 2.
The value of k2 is 4649.0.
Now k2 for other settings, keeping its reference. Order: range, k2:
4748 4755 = 4751.8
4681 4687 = 4684.5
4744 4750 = 4748.4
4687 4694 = 4691.3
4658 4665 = 4662.8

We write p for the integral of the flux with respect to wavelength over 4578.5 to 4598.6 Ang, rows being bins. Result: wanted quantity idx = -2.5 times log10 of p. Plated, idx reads -5.59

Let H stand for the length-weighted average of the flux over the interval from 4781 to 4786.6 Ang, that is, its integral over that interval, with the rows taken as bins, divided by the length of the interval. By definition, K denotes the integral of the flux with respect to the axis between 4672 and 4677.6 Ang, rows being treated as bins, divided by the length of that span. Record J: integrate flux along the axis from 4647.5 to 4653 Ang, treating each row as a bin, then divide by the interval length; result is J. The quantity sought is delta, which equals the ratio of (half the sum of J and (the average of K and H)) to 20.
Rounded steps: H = 9.5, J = 8.9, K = 9.0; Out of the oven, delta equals 0.455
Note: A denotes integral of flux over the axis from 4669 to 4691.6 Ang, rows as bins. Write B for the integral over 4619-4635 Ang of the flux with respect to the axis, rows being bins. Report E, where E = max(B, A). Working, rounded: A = 205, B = 154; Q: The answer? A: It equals 205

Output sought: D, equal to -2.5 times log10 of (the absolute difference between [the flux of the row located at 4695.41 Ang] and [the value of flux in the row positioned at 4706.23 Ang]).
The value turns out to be 1.0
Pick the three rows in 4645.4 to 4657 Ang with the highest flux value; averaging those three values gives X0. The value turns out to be 10.9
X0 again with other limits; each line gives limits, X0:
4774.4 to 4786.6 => 11.3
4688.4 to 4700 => 10.5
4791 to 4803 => 13.5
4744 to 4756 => 11.3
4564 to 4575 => 11.5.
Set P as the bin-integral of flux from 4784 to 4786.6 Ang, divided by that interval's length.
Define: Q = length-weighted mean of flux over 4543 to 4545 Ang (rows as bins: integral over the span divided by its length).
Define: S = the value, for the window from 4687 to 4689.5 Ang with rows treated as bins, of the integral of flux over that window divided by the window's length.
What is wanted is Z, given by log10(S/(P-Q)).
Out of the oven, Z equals 0.96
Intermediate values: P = 9.2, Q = 8.1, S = 10.1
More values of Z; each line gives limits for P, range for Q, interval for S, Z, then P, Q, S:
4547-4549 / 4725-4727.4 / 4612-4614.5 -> 1.14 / 10.8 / 10.1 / 10.4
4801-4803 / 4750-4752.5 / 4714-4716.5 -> 0.48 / 12.1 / 8.8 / 9.7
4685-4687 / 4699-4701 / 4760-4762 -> 0.30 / 12.6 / 8.1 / 8.9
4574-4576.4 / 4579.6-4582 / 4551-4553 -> 0.79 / 7.4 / 6.0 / 8.7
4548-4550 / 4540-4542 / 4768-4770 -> 0.43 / 11.5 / 8.2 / 9.0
